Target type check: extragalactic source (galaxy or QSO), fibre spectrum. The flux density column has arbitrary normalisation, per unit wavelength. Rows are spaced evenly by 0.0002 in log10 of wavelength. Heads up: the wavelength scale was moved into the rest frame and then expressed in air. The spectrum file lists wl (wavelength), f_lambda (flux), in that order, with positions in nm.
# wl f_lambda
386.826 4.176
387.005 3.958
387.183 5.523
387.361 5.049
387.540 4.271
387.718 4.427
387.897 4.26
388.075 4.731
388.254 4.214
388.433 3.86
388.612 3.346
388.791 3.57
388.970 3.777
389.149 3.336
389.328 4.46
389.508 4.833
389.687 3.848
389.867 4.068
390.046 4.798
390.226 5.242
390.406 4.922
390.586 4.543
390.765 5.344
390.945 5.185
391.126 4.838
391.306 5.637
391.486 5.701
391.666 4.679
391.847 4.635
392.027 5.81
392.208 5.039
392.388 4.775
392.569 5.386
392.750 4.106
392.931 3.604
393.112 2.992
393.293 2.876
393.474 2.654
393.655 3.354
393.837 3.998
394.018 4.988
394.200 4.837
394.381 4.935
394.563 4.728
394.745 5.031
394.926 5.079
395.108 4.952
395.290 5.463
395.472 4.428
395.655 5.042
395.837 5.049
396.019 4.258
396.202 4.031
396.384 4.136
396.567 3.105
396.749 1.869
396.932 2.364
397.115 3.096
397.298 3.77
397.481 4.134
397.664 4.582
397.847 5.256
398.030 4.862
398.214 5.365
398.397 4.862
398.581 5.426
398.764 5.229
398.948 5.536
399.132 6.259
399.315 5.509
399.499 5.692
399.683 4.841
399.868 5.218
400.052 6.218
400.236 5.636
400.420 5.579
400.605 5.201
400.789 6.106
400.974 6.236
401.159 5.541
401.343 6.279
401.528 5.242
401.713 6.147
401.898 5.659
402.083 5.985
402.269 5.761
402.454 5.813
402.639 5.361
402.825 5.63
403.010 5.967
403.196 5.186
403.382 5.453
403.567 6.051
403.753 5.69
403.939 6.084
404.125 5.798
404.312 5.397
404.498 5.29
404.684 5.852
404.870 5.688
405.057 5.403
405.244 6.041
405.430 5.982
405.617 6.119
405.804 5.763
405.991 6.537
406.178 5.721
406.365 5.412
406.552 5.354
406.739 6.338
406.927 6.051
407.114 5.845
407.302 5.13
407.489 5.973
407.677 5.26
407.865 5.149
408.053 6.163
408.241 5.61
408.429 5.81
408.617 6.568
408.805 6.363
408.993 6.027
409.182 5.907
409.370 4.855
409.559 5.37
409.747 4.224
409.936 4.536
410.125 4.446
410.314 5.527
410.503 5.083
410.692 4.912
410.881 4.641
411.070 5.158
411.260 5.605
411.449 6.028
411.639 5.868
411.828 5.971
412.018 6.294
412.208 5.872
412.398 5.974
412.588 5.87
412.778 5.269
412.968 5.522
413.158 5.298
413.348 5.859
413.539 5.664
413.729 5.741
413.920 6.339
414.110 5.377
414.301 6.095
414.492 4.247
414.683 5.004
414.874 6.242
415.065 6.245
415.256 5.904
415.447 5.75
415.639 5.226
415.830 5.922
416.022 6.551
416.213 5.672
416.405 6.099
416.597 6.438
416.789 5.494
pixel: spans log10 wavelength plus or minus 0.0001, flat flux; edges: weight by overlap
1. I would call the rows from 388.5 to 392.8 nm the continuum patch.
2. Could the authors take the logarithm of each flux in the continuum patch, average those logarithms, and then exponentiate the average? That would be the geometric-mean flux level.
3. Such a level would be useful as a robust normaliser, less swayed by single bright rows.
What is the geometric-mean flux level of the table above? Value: 4.60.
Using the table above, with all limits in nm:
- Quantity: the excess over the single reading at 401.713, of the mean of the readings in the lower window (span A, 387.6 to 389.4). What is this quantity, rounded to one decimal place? -2.1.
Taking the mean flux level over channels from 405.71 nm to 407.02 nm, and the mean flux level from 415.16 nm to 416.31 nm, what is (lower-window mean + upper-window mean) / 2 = 5.9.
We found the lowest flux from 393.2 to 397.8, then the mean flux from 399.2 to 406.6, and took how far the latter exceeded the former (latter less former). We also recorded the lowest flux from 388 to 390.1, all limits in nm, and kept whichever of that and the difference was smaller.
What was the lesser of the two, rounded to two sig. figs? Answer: 3.3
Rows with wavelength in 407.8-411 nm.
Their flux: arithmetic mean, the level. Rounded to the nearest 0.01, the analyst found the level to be 5.36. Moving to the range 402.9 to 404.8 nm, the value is 5.68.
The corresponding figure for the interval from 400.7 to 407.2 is 5.79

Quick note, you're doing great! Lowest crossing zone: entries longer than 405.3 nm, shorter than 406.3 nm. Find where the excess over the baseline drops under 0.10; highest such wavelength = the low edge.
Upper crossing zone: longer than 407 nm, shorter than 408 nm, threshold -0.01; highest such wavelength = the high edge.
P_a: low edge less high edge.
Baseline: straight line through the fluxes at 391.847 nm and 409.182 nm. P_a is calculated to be -1.69 nm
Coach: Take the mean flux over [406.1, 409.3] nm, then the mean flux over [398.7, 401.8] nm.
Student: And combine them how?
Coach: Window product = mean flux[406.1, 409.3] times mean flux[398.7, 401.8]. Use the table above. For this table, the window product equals 32.9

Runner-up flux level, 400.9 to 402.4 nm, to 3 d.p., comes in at 6.236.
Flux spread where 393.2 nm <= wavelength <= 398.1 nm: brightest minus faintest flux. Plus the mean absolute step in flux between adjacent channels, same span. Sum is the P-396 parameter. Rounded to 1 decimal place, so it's 4.1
